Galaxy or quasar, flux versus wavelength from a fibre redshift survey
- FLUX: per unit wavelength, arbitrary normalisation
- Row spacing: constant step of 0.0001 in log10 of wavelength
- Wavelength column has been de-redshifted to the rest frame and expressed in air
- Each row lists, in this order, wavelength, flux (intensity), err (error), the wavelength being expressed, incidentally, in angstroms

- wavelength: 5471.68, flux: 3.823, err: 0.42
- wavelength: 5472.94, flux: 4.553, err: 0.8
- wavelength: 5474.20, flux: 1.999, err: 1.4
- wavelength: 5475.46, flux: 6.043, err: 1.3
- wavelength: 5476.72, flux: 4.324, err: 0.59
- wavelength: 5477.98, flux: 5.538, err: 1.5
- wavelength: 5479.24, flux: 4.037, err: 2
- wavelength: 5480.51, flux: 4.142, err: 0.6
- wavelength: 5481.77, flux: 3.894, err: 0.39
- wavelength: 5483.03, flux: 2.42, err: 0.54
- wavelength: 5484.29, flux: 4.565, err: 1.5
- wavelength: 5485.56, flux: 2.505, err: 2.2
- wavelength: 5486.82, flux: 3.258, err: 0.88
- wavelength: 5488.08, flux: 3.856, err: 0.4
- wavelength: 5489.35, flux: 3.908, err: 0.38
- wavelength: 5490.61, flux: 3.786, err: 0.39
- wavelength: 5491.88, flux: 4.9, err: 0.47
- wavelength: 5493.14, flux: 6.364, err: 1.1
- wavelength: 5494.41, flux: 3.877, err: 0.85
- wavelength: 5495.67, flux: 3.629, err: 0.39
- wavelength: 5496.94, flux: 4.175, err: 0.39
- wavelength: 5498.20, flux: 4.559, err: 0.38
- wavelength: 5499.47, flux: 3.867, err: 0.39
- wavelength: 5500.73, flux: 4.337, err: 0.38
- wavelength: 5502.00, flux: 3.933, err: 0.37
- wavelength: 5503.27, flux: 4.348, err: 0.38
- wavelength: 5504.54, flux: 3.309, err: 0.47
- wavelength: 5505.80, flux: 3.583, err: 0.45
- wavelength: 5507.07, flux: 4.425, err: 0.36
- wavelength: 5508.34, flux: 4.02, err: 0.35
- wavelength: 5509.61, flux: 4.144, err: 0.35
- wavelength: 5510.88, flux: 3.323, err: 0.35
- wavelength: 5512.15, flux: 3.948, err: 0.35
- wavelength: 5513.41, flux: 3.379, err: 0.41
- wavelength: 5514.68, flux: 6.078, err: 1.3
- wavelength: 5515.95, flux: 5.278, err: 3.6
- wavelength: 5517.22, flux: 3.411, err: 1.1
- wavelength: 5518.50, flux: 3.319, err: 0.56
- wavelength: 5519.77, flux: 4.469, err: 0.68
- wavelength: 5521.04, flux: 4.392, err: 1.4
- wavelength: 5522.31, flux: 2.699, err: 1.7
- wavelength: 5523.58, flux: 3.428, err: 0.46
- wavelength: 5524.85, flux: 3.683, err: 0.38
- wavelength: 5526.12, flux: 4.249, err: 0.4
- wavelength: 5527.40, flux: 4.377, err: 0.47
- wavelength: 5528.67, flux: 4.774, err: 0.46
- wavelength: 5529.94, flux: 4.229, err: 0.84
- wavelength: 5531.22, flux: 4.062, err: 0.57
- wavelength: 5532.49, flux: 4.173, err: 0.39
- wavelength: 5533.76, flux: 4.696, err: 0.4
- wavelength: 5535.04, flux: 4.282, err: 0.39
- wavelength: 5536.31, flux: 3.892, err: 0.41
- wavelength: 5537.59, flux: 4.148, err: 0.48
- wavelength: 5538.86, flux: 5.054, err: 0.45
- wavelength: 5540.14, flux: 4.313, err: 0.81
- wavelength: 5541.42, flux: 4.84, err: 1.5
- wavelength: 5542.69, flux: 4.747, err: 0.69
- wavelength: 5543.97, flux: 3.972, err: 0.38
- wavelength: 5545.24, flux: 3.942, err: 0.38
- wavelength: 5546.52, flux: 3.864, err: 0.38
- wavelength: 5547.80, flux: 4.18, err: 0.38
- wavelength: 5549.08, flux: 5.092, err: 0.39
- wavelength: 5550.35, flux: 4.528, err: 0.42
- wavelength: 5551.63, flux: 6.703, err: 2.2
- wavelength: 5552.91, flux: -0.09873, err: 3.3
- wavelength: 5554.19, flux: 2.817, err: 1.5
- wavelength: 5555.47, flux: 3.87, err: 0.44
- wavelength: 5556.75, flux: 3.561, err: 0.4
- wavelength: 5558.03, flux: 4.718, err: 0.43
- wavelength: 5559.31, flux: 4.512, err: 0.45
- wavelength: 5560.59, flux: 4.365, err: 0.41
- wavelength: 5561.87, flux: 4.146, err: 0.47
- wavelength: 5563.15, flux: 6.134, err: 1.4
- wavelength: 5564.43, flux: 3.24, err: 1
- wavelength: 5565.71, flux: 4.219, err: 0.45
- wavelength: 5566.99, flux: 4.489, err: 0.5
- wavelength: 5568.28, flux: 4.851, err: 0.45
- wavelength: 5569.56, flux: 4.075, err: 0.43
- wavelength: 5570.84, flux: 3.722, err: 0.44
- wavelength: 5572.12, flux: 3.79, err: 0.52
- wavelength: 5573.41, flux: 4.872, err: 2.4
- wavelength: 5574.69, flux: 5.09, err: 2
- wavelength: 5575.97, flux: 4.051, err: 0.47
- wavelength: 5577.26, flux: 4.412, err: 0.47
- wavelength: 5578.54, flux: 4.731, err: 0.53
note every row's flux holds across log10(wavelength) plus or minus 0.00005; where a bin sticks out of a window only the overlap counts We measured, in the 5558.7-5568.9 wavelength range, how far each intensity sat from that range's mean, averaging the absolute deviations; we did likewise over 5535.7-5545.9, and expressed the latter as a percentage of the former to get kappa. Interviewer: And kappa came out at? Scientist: 77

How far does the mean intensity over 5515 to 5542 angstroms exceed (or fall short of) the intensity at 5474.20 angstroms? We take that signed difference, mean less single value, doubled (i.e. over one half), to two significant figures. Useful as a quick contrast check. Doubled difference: 4.4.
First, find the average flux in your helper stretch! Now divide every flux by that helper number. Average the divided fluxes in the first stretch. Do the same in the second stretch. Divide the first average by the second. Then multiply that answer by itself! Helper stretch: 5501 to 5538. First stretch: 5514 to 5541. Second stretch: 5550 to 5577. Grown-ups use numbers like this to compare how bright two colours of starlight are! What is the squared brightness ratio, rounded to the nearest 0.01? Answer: 1.03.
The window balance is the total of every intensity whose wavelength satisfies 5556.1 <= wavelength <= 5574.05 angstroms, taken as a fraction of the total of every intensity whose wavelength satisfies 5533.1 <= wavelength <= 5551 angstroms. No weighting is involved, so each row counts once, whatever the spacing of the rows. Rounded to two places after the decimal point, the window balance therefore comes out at 0.99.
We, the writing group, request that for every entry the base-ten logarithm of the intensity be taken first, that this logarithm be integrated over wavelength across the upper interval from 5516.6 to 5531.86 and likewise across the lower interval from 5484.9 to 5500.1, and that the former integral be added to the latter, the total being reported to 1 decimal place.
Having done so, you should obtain 18.1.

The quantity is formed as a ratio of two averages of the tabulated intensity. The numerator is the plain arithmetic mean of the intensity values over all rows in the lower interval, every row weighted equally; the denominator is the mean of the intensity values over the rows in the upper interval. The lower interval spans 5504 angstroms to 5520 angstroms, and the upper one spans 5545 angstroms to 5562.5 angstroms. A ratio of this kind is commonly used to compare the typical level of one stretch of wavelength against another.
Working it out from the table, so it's 1.01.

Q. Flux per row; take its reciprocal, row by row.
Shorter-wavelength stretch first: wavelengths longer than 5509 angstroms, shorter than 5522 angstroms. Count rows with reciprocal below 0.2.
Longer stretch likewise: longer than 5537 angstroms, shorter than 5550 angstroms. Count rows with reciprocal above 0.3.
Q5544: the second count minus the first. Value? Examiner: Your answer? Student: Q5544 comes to -2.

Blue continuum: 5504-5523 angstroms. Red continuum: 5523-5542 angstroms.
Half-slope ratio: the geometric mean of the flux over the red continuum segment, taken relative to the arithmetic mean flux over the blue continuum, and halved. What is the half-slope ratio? 0.534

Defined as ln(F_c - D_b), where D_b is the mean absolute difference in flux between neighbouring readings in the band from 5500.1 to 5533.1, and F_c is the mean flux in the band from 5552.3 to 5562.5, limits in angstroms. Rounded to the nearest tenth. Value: 1.0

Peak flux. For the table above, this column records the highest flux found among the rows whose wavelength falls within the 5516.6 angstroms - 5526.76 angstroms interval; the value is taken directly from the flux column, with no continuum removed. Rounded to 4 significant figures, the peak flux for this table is 4.469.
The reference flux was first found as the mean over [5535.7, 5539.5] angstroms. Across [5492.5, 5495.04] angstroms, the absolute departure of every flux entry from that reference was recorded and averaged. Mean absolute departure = 1.2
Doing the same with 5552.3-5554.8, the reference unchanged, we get 3.0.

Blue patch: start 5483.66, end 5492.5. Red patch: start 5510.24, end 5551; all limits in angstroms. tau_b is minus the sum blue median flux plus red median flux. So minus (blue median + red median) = -8.06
